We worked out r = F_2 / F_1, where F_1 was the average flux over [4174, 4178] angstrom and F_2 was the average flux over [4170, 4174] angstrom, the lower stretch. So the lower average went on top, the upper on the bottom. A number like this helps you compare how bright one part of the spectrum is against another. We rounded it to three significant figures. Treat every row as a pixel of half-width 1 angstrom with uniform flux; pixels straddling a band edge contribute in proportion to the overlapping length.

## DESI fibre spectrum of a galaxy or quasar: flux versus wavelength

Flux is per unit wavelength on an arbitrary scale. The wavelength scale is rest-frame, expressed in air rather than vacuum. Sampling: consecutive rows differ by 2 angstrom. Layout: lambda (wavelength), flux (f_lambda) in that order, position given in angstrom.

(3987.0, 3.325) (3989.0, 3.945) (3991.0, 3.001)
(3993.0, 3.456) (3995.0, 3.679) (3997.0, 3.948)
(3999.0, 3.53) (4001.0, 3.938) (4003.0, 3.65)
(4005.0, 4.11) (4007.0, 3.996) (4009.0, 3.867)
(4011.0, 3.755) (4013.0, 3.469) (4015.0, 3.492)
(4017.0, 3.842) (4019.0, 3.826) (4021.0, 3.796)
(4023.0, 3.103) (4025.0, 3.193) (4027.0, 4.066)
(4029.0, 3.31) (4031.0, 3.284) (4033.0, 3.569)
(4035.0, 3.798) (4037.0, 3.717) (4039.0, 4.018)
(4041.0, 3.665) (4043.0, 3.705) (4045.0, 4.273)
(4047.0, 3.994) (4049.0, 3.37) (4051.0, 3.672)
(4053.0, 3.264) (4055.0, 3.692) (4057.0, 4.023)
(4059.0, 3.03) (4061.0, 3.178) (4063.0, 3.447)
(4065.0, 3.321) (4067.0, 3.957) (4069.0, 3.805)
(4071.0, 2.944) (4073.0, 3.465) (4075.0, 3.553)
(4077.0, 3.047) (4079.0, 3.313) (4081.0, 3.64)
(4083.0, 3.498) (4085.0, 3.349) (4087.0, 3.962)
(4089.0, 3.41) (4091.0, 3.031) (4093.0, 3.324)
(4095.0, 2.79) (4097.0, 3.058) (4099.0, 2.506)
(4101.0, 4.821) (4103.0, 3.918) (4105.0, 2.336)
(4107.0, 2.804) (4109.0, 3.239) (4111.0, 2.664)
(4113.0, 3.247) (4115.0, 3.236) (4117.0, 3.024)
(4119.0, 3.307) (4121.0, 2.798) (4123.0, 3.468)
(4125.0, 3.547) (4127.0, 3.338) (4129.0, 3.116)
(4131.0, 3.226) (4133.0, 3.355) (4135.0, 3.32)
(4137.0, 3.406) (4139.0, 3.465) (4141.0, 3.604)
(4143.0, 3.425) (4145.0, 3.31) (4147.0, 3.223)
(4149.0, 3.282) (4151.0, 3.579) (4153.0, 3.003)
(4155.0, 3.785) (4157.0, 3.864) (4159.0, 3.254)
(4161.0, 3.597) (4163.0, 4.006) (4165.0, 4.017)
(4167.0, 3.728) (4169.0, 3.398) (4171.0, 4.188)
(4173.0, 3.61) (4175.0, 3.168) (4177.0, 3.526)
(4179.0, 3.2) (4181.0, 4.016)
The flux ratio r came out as 1.16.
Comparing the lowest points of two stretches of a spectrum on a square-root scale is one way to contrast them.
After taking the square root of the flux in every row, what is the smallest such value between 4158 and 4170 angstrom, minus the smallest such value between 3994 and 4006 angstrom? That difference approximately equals -0.075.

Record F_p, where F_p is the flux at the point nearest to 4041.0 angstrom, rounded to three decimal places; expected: 3.665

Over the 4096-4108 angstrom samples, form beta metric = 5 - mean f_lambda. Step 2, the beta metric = 1.76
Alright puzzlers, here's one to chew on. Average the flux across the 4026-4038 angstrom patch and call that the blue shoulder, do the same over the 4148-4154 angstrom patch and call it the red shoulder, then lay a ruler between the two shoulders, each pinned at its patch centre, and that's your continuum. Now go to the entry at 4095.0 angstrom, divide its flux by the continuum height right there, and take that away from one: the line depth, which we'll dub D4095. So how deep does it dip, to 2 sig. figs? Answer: 0.19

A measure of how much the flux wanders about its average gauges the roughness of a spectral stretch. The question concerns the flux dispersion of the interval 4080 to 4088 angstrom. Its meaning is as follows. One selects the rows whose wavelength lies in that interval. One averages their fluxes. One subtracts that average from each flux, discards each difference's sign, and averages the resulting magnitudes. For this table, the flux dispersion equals 0.19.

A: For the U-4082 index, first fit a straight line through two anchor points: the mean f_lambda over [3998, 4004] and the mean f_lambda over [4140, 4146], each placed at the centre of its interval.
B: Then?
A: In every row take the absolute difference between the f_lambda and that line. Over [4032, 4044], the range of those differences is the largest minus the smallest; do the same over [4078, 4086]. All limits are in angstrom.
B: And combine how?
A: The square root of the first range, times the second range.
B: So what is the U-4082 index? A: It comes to 0.11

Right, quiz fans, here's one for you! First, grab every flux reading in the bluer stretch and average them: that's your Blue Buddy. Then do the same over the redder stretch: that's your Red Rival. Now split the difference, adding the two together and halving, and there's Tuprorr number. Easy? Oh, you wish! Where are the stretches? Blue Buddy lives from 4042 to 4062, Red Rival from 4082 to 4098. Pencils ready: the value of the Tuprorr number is 3.461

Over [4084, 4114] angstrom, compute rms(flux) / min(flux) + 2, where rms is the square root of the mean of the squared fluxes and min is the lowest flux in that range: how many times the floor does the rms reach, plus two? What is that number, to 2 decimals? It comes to 3.41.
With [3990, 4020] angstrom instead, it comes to 3.24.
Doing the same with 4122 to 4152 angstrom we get 3.08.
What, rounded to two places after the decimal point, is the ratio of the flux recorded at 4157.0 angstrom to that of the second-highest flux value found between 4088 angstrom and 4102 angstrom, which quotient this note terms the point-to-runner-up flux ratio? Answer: 1.13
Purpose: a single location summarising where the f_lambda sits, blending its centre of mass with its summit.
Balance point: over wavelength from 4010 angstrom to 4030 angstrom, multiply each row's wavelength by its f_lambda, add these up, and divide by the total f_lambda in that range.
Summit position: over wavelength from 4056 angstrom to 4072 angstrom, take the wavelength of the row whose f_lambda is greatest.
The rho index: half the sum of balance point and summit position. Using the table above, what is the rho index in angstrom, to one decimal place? 4038.5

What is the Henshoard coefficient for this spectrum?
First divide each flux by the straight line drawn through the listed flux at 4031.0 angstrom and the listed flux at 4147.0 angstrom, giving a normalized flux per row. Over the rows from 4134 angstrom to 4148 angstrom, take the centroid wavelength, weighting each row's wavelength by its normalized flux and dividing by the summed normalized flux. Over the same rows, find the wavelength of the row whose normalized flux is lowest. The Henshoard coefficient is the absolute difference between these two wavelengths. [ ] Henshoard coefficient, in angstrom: 6.0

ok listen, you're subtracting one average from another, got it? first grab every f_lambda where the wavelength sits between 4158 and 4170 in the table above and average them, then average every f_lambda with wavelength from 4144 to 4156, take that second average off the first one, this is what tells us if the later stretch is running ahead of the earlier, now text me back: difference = 0.30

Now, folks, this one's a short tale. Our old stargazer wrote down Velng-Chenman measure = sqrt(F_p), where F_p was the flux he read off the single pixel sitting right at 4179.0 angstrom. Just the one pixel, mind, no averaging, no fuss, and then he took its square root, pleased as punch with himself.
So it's 1.79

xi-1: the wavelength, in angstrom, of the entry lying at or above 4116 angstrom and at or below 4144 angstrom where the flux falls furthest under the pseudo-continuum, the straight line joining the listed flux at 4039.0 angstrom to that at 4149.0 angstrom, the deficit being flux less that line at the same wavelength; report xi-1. 4121.0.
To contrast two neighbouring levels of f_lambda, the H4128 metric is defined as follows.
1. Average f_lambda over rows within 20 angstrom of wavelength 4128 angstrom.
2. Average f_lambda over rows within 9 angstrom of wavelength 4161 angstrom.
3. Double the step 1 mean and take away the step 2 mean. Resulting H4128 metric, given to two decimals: 2.90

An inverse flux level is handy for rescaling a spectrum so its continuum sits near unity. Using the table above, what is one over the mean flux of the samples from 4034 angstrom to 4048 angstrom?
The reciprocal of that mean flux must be 0.258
